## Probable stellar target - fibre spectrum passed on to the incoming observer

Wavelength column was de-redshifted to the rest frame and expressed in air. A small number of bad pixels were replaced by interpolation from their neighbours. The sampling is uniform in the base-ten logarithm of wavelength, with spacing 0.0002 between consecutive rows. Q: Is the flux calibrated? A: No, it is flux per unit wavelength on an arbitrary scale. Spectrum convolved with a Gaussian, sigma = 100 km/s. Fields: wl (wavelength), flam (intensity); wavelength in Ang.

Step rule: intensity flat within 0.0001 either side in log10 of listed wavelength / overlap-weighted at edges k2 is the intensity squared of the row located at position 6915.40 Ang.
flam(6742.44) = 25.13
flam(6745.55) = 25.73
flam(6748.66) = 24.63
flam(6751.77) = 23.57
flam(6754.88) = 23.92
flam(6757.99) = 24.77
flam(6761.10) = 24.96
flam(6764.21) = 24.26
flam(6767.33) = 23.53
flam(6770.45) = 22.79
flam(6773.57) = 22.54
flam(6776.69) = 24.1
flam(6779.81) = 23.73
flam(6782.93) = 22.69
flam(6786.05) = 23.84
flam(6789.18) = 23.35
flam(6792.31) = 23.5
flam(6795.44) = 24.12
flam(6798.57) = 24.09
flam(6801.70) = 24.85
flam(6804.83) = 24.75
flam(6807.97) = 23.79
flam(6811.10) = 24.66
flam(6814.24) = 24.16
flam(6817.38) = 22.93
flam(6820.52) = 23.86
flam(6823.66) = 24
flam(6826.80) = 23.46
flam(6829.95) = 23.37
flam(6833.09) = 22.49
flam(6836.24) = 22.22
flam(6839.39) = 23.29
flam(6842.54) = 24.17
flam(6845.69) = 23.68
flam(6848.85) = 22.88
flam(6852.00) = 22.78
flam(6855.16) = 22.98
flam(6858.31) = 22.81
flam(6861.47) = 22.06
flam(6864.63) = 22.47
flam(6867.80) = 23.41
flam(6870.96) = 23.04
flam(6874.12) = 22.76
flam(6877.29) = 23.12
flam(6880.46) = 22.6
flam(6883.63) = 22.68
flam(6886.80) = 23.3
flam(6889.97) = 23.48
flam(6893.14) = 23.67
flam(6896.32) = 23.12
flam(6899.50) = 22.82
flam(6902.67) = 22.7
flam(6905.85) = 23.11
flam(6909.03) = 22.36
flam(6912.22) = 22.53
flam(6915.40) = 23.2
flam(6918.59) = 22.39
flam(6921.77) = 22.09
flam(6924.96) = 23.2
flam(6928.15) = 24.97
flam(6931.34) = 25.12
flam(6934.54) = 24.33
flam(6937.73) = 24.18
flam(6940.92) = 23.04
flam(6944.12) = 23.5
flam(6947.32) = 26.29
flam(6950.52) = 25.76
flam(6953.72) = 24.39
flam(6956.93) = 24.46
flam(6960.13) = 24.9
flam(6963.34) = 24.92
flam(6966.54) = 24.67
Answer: 538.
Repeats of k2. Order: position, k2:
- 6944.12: 552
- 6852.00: 519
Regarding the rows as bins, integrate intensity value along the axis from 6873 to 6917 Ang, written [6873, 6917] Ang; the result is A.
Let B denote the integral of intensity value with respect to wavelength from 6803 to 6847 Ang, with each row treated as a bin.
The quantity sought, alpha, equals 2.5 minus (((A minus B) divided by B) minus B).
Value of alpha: 1043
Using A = 1010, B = 1040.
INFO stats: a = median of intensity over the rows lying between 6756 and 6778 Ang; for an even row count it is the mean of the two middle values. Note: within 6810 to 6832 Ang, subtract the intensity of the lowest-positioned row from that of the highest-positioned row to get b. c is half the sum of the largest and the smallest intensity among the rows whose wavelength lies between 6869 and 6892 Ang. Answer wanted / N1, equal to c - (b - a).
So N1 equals 48.4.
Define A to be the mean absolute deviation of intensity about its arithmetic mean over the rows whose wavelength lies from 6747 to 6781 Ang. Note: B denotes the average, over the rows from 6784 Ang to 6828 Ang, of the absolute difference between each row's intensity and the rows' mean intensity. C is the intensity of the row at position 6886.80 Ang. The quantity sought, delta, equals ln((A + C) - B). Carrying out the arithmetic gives 3.16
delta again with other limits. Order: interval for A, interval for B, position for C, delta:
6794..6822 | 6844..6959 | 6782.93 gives 3.11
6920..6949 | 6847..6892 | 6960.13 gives 3.24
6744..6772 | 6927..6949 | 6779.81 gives 3.16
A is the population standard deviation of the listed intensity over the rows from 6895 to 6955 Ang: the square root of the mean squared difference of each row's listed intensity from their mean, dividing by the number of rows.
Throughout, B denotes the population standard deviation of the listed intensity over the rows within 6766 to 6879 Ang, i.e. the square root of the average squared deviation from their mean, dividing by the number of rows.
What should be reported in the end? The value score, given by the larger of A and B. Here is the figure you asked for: 1.2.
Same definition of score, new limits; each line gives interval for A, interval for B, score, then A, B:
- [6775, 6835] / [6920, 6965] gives 1.1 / 0.63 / 1.1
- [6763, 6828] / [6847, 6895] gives 0.6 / 0.63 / 0.4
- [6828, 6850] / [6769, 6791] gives 0.6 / 0.63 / 0.6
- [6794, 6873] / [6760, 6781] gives 0.8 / 0.77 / 0.8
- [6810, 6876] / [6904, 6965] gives 1.2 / 0.67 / 1.2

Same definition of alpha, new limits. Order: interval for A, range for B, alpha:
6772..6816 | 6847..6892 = 1033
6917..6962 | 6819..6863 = 1021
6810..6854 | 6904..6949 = 1064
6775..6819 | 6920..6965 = 1099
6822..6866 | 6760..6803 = 1022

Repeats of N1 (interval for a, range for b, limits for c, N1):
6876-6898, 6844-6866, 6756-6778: 48.1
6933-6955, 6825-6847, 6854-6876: 46.8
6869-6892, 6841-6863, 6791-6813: 49.3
